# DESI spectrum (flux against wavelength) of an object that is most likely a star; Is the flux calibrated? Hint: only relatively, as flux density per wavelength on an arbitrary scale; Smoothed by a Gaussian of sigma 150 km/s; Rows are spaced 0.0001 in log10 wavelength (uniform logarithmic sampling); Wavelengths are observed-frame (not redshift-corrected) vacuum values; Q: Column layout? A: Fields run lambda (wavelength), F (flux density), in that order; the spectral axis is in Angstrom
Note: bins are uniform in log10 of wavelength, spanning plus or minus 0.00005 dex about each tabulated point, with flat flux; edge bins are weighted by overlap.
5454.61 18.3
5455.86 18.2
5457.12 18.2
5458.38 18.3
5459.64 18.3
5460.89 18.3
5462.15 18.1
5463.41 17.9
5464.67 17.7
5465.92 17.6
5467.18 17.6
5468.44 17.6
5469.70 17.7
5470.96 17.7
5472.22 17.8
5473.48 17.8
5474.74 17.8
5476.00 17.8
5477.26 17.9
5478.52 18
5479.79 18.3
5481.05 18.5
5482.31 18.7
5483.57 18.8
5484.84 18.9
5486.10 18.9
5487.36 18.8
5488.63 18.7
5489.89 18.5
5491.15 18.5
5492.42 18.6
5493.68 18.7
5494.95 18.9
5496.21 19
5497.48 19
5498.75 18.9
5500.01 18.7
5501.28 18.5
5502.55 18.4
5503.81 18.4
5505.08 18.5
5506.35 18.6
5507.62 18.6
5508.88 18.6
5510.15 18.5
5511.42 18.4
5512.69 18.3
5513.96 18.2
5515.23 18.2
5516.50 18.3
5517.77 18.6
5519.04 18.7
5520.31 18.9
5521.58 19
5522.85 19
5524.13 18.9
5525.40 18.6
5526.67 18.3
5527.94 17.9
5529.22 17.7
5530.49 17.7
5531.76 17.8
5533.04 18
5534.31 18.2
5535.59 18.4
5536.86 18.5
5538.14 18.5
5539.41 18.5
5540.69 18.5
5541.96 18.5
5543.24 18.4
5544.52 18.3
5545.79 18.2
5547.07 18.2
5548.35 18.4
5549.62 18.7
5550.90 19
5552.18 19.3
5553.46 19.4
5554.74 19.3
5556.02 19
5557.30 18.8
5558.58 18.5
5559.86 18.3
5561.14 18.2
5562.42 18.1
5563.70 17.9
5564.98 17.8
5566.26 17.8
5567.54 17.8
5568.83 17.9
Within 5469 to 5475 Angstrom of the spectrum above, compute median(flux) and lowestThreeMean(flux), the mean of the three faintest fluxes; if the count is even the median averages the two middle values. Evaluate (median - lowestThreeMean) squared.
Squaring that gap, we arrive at 0.004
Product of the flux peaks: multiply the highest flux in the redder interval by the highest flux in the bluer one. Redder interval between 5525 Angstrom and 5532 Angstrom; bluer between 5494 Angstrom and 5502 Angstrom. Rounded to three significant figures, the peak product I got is 353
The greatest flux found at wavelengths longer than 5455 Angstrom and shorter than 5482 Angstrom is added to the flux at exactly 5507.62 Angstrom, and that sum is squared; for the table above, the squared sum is 1376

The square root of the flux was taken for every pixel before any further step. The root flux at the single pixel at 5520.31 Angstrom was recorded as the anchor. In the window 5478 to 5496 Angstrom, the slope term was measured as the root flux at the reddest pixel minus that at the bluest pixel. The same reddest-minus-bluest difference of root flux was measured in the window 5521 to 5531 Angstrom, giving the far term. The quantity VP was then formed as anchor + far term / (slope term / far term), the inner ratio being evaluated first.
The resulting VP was 4.57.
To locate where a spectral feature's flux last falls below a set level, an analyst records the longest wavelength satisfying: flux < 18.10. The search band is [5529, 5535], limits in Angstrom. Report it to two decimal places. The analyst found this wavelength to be 5533.04 Angstrom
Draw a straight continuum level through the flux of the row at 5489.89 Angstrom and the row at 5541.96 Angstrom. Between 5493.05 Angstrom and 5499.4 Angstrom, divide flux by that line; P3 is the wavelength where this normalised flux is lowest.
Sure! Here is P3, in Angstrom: 5493.68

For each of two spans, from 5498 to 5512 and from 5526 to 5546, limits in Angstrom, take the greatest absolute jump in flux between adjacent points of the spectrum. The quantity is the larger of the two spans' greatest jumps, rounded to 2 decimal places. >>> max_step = 0.40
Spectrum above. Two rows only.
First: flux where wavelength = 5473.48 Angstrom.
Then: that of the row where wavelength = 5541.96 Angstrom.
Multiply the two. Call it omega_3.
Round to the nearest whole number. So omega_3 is 329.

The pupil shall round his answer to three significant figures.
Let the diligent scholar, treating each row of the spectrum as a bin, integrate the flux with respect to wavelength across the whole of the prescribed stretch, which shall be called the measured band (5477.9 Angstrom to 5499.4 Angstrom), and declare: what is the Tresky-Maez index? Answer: 402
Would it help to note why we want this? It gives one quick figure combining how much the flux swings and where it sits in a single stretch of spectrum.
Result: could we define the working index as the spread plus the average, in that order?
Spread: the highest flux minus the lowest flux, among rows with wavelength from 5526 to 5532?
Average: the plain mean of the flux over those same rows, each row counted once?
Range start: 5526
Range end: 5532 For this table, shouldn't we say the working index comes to 18.5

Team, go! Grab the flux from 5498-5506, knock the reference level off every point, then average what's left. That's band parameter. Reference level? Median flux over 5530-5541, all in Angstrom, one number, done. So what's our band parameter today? 0.17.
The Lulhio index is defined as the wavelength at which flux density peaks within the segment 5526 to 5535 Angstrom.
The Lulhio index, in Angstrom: 5526.67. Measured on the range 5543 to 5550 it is 5549.62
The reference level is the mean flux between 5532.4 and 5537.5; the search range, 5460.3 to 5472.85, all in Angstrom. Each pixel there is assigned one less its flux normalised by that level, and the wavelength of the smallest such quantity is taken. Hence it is 5460.89 Angstrom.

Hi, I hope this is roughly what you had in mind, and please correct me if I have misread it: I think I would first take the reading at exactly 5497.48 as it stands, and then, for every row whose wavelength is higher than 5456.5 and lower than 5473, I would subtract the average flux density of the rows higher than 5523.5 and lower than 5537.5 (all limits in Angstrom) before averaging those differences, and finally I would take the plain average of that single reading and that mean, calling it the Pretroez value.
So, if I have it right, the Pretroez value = 9.4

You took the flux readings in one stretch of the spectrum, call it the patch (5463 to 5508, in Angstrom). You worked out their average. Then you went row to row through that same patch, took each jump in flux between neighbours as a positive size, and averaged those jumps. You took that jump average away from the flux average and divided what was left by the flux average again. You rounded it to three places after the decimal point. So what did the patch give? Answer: 0.995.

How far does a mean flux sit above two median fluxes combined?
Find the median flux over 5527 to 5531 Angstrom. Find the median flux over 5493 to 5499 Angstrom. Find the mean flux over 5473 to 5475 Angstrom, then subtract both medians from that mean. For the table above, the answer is -18.8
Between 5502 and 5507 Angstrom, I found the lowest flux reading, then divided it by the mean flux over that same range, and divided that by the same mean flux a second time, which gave 0.0539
